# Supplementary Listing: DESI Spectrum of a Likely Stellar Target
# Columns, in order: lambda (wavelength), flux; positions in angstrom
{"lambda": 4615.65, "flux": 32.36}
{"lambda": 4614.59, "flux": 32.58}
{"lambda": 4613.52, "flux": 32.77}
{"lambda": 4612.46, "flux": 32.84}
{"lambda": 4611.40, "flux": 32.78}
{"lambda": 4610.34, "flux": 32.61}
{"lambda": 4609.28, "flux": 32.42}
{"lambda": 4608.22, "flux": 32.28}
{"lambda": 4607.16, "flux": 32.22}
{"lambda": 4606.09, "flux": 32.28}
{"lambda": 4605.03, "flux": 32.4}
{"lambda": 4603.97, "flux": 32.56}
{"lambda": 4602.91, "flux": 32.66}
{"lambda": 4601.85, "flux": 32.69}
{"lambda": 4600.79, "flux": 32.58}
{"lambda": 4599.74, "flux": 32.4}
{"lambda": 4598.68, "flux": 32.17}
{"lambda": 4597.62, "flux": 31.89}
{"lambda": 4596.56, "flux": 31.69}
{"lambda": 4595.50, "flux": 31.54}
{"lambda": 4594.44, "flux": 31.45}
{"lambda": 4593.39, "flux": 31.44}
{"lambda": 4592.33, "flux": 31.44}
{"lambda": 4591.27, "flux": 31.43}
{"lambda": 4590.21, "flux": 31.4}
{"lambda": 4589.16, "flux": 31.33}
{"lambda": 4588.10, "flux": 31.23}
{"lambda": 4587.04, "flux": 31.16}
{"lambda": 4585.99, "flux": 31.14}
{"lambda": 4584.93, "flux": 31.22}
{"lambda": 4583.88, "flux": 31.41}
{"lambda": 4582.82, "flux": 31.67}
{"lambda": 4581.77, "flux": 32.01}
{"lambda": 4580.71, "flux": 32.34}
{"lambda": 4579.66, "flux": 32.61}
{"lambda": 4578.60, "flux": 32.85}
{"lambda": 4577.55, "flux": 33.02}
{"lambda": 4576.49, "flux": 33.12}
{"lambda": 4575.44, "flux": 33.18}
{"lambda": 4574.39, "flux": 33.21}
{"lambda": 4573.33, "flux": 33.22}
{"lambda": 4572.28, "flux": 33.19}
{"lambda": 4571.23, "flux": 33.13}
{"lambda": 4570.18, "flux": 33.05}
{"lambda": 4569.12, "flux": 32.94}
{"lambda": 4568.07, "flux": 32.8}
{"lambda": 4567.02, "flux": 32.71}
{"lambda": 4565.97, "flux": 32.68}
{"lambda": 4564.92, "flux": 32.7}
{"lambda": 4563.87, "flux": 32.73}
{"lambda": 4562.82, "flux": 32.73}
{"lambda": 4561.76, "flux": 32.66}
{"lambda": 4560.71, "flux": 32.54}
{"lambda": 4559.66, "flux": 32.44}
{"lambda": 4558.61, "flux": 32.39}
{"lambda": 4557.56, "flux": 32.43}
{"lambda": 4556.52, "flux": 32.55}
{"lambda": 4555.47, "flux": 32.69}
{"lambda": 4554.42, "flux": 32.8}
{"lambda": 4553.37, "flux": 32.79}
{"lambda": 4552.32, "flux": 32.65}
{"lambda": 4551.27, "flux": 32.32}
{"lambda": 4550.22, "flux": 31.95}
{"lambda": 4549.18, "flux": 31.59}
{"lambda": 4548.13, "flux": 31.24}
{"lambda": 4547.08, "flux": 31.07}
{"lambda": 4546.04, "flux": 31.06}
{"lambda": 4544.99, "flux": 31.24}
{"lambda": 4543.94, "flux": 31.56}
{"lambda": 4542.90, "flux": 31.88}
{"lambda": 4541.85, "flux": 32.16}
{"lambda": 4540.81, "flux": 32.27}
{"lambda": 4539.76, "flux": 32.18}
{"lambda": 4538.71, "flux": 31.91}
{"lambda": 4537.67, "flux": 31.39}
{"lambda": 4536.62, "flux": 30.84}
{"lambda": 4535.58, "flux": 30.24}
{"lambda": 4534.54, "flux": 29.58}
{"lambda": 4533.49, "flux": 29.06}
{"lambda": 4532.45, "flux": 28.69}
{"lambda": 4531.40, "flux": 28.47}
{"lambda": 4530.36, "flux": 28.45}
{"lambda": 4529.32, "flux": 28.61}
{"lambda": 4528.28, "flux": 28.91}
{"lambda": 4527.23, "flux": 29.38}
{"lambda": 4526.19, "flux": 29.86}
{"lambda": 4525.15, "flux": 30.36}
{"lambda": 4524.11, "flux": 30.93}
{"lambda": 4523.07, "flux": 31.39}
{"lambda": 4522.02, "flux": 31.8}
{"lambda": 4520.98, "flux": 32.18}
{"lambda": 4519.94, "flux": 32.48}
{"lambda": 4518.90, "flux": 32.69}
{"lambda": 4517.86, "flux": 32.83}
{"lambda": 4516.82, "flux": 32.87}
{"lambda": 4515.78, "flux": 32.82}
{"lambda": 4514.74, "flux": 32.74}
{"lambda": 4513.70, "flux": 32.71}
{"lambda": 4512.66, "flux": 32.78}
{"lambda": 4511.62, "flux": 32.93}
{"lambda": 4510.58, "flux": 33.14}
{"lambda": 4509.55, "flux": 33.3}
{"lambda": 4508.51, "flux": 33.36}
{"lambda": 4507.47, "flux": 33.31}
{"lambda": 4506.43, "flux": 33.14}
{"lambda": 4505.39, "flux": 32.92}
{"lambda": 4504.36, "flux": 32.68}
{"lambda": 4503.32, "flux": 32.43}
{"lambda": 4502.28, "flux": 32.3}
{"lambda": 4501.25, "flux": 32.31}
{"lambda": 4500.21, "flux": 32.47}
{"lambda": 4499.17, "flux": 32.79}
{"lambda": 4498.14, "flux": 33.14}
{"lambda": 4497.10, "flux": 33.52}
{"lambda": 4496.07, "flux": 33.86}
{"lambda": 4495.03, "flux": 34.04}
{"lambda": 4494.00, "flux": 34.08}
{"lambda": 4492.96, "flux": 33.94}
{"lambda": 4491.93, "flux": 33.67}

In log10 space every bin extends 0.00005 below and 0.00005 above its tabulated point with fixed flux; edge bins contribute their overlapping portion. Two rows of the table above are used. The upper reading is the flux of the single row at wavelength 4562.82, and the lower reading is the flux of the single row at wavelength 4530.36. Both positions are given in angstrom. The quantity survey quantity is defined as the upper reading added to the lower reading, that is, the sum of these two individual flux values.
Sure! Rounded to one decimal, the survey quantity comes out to 61.2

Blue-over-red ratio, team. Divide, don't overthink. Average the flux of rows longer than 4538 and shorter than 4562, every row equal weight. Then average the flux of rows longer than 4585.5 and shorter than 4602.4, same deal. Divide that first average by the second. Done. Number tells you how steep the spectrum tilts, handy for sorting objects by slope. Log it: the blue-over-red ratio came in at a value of 1.01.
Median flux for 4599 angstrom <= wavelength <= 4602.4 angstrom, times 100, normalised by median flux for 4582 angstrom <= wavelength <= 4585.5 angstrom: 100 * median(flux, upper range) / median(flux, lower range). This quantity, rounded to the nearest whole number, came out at 104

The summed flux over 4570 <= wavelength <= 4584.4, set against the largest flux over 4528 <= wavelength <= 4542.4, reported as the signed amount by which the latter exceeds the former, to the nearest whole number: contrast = -426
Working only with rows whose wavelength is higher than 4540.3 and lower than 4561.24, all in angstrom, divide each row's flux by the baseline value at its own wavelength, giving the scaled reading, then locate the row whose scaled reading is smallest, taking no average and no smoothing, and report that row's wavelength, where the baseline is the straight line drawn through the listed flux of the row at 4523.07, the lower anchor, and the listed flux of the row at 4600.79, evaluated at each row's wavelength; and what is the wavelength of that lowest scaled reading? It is 4547.08 angstrom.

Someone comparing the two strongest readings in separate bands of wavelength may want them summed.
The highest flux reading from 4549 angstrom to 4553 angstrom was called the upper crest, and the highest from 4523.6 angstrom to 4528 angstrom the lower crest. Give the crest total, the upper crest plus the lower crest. 63.6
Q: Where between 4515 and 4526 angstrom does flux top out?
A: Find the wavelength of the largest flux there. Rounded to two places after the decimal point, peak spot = 4516.82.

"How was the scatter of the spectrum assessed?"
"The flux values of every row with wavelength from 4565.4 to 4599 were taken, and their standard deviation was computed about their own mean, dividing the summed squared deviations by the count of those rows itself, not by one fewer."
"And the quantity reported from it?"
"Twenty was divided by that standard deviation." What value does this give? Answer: 26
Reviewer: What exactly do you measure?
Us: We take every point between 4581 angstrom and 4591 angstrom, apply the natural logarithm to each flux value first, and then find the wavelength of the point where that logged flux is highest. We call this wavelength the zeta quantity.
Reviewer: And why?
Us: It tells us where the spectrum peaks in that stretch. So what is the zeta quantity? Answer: 4581.77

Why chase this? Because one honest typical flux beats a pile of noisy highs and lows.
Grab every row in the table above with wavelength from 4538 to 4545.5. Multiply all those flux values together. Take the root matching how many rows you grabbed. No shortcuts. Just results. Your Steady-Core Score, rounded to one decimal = 31.9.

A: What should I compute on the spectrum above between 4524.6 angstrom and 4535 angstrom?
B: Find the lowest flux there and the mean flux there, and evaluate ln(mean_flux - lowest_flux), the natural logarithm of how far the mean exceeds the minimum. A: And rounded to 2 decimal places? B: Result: -0.38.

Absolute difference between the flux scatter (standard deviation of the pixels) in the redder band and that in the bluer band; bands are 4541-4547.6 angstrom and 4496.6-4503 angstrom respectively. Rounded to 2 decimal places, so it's 0.04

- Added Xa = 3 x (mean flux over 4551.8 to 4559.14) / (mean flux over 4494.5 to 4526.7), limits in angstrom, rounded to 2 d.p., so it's 3.00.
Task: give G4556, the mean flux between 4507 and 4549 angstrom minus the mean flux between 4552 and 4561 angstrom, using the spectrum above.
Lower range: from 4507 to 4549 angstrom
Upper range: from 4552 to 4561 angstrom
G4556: -1.2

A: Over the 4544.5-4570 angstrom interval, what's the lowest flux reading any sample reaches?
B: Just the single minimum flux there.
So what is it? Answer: 31.06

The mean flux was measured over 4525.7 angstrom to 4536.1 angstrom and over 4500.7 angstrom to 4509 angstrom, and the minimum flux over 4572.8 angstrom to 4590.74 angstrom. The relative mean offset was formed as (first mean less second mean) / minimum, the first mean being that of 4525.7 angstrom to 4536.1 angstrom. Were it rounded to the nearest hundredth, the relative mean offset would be -0.12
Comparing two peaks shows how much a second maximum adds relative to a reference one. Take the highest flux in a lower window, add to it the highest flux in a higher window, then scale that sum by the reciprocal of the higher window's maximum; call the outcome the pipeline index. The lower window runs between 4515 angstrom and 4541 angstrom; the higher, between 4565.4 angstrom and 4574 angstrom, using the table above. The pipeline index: 1.99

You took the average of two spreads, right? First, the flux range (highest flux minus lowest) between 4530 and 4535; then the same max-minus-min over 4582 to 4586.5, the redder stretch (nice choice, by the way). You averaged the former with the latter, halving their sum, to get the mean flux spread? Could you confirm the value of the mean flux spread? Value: 0.83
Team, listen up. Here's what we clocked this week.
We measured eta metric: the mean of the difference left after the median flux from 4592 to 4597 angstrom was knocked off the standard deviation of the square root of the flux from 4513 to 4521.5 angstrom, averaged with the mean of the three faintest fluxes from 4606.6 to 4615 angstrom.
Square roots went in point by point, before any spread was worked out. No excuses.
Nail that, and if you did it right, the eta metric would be 0.4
